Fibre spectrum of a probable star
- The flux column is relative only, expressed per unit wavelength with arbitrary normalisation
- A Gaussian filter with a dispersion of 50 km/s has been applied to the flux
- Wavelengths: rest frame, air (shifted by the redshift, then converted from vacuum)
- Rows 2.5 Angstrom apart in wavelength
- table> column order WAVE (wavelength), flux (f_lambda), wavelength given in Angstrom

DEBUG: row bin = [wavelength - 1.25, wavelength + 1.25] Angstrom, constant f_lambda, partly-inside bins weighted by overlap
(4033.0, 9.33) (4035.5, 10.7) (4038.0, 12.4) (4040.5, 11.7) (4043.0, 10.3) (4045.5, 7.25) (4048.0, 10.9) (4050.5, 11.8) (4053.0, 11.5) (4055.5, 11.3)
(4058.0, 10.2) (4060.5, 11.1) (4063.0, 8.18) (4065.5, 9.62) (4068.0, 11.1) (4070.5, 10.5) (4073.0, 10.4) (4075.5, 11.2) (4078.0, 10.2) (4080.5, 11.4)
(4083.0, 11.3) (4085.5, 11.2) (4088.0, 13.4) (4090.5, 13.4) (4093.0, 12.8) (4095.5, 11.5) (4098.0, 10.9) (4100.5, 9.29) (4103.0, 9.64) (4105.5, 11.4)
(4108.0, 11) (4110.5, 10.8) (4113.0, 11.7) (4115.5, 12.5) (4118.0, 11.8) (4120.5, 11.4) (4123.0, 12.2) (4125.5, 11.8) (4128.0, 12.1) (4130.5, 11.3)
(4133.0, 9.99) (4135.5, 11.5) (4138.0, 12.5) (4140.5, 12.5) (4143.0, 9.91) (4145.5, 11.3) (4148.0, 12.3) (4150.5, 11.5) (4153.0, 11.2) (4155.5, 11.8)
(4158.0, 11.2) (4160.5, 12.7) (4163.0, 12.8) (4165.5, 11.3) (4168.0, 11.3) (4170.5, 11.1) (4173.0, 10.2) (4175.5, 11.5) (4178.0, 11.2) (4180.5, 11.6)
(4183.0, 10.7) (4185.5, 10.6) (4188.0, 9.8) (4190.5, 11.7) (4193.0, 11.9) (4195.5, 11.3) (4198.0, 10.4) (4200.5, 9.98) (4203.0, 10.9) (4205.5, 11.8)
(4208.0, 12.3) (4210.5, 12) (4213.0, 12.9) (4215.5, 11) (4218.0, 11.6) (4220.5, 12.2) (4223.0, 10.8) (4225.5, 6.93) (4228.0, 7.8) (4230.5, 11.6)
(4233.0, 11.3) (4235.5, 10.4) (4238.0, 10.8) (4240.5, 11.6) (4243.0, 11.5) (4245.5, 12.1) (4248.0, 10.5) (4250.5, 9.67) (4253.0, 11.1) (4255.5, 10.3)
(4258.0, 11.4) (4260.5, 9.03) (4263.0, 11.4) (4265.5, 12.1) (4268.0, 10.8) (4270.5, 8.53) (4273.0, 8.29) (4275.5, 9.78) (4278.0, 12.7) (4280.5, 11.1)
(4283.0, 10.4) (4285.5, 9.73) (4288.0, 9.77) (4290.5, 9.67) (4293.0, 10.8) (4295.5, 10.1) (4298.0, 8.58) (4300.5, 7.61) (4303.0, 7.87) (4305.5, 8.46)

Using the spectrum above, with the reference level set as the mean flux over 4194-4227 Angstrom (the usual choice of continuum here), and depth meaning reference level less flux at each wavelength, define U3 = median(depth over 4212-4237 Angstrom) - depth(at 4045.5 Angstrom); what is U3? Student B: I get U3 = -3.9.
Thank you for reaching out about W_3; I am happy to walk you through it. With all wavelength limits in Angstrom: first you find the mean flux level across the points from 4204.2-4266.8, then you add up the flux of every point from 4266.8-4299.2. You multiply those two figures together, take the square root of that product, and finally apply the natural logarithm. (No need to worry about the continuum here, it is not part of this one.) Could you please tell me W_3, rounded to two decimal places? 3.63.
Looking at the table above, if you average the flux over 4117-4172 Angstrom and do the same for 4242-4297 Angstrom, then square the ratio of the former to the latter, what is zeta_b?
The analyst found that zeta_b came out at 1.23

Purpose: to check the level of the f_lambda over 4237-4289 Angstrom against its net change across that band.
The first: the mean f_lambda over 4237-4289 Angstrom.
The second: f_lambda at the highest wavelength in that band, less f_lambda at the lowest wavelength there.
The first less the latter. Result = 11.6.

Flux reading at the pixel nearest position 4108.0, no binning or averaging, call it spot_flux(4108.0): 11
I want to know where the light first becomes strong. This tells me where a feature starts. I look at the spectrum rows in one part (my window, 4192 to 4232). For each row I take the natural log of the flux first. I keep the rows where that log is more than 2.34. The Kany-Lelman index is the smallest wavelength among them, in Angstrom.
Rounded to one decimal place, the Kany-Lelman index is 4193.0 Angstrom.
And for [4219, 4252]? 4220.5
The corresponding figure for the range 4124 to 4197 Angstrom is 4125.5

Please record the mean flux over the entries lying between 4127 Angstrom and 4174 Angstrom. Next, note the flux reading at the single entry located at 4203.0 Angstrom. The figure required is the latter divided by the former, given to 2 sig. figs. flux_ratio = 0.95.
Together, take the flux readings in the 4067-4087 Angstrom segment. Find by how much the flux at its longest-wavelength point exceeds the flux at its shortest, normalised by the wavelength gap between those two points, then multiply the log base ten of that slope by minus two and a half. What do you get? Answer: 5.6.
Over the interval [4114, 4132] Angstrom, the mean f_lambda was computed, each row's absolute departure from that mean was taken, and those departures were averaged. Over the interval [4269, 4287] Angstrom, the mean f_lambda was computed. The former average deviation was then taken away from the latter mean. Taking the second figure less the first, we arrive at 9.74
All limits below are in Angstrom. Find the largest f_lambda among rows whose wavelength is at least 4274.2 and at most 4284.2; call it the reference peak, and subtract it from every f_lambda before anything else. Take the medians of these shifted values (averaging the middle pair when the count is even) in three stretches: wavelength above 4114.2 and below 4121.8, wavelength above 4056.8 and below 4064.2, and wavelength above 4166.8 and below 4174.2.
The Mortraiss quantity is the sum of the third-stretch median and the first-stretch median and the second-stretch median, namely -5.0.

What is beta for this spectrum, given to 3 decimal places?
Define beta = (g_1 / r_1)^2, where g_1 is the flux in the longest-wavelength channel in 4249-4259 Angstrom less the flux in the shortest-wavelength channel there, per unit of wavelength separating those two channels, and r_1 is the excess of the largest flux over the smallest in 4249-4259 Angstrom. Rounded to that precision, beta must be 0.018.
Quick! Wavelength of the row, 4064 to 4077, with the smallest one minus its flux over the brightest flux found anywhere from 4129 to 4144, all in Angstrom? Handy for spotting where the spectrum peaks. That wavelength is 4075.5 Angstrom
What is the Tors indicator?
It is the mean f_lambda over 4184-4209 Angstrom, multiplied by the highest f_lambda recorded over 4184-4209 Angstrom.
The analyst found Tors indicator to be 136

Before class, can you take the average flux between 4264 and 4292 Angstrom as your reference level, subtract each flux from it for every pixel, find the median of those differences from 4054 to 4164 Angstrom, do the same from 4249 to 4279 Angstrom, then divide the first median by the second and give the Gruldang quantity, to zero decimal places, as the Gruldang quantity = 4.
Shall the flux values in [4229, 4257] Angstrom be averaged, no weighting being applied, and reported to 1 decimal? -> 11.0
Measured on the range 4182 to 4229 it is 10.9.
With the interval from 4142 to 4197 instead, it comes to 11.3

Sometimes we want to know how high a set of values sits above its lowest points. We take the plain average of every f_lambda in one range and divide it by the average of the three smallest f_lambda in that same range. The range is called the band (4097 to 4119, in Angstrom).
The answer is 1.11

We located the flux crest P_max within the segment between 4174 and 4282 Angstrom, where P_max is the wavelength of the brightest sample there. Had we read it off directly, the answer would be 4213.0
